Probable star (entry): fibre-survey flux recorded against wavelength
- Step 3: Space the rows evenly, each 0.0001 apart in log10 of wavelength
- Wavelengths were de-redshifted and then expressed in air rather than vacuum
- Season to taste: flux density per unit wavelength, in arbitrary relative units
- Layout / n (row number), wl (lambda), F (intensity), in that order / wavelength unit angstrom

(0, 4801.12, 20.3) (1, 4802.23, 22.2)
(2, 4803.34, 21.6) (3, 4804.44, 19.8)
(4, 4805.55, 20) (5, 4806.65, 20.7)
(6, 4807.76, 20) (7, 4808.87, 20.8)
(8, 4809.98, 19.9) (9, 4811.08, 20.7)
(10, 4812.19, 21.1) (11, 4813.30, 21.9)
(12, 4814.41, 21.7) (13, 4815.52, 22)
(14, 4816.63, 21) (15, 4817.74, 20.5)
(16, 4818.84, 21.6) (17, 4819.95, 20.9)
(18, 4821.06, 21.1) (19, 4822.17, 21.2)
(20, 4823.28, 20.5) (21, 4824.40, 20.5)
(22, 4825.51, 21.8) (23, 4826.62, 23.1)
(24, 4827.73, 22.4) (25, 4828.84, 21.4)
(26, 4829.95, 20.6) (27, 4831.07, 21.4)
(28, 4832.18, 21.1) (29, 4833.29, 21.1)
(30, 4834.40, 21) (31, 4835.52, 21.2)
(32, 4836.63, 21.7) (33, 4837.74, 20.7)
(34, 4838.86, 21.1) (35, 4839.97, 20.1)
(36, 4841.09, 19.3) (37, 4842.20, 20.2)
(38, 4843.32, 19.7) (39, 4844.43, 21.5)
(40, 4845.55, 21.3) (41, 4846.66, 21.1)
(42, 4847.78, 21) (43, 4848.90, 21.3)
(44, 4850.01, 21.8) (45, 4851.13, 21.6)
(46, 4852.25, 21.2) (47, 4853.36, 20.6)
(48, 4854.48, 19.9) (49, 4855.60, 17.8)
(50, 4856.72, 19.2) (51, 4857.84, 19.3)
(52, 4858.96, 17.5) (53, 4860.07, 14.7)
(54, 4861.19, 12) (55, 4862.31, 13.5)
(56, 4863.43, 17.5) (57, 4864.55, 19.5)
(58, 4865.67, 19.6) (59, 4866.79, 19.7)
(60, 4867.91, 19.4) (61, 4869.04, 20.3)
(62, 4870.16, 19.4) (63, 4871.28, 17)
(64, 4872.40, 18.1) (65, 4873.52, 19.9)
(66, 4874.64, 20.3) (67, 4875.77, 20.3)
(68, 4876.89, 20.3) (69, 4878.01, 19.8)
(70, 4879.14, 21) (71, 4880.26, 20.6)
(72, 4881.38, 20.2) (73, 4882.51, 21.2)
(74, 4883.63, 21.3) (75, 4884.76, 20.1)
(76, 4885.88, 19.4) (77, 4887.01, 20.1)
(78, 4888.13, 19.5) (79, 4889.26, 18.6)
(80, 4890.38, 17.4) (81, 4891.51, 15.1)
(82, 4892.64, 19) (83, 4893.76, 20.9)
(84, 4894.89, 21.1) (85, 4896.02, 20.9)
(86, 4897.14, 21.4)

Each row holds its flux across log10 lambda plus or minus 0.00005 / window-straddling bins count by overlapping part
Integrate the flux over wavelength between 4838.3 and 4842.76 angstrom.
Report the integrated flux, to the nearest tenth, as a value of 89.9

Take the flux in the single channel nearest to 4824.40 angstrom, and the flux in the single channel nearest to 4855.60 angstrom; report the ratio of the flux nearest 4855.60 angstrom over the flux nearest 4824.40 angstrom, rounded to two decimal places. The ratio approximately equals 0.87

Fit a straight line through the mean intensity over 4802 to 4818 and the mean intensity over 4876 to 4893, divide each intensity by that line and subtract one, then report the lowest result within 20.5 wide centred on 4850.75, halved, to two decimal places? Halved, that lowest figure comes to -0.13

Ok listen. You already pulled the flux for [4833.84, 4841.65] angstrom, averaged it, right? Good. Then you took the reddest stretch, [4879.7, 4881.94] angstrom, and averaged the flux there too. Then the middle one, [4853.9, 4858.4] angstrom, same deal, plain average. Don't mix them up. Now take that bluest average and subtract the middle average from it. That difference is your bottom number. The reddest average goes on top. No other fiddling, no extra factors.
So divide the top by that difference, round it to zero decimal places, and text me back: 12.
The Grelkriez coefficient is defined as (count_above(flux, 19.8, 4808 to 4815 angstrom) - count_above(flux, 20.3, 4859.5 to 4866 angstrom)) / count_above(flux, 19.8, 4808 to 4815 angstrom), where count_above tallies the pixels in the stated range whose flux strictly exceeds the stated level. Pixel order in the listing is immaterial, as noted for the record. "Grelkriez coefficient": 1.0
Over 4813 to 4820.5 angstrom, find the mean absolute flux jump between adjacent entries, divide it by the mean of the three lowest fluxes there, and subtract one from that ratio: -0.970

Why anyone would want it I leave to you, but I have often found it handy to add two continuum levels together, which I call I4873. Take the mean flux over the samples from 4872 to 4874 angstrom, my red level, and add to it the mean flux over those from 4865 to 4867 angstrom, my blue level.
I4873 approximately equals 39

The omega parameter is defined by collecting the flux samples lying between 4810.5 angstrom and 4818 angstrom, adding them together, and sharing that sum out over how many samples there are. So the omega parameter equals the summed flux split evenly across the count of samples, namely 21.3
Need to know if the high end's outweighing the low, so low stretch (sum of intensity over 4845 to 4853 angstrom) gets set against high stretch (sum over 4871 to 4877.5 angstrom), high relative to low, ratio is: 0.78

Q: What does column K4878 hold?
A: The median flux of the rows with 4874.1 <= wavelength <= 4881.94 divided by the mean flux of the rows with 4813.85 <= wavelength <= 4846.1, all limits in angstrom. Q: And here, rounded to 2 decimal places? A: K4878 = 0.96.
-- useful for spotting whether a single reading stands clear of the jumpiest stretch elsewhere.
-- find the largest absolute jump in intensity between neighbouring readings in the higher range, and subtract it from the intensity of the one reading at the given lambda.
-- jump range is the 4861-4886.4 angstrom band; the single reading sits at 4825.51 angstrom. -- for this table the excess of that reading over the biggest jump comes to 17.8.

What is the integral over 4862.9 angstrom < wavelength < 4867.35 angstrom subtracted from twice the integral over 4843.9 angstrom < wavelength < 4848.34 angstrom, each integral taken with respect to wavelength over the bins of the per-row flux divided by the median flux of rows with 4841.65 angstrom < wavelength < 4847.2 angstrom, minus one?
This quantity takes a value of 0.5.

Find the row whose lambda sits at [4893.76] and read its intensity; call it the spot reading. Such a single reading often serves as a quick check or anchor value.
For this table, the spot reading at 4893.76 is 20.9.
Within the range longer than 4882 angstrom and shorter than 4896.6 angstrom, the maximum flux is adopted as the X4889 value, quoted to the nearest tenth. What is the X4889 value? 21.3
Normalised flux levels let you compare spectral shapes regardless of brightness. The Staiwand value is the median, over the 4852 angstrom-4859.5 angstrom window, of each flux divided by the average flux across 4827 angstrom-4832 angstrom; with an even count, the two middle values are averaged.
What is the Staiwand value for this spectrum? 0.90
